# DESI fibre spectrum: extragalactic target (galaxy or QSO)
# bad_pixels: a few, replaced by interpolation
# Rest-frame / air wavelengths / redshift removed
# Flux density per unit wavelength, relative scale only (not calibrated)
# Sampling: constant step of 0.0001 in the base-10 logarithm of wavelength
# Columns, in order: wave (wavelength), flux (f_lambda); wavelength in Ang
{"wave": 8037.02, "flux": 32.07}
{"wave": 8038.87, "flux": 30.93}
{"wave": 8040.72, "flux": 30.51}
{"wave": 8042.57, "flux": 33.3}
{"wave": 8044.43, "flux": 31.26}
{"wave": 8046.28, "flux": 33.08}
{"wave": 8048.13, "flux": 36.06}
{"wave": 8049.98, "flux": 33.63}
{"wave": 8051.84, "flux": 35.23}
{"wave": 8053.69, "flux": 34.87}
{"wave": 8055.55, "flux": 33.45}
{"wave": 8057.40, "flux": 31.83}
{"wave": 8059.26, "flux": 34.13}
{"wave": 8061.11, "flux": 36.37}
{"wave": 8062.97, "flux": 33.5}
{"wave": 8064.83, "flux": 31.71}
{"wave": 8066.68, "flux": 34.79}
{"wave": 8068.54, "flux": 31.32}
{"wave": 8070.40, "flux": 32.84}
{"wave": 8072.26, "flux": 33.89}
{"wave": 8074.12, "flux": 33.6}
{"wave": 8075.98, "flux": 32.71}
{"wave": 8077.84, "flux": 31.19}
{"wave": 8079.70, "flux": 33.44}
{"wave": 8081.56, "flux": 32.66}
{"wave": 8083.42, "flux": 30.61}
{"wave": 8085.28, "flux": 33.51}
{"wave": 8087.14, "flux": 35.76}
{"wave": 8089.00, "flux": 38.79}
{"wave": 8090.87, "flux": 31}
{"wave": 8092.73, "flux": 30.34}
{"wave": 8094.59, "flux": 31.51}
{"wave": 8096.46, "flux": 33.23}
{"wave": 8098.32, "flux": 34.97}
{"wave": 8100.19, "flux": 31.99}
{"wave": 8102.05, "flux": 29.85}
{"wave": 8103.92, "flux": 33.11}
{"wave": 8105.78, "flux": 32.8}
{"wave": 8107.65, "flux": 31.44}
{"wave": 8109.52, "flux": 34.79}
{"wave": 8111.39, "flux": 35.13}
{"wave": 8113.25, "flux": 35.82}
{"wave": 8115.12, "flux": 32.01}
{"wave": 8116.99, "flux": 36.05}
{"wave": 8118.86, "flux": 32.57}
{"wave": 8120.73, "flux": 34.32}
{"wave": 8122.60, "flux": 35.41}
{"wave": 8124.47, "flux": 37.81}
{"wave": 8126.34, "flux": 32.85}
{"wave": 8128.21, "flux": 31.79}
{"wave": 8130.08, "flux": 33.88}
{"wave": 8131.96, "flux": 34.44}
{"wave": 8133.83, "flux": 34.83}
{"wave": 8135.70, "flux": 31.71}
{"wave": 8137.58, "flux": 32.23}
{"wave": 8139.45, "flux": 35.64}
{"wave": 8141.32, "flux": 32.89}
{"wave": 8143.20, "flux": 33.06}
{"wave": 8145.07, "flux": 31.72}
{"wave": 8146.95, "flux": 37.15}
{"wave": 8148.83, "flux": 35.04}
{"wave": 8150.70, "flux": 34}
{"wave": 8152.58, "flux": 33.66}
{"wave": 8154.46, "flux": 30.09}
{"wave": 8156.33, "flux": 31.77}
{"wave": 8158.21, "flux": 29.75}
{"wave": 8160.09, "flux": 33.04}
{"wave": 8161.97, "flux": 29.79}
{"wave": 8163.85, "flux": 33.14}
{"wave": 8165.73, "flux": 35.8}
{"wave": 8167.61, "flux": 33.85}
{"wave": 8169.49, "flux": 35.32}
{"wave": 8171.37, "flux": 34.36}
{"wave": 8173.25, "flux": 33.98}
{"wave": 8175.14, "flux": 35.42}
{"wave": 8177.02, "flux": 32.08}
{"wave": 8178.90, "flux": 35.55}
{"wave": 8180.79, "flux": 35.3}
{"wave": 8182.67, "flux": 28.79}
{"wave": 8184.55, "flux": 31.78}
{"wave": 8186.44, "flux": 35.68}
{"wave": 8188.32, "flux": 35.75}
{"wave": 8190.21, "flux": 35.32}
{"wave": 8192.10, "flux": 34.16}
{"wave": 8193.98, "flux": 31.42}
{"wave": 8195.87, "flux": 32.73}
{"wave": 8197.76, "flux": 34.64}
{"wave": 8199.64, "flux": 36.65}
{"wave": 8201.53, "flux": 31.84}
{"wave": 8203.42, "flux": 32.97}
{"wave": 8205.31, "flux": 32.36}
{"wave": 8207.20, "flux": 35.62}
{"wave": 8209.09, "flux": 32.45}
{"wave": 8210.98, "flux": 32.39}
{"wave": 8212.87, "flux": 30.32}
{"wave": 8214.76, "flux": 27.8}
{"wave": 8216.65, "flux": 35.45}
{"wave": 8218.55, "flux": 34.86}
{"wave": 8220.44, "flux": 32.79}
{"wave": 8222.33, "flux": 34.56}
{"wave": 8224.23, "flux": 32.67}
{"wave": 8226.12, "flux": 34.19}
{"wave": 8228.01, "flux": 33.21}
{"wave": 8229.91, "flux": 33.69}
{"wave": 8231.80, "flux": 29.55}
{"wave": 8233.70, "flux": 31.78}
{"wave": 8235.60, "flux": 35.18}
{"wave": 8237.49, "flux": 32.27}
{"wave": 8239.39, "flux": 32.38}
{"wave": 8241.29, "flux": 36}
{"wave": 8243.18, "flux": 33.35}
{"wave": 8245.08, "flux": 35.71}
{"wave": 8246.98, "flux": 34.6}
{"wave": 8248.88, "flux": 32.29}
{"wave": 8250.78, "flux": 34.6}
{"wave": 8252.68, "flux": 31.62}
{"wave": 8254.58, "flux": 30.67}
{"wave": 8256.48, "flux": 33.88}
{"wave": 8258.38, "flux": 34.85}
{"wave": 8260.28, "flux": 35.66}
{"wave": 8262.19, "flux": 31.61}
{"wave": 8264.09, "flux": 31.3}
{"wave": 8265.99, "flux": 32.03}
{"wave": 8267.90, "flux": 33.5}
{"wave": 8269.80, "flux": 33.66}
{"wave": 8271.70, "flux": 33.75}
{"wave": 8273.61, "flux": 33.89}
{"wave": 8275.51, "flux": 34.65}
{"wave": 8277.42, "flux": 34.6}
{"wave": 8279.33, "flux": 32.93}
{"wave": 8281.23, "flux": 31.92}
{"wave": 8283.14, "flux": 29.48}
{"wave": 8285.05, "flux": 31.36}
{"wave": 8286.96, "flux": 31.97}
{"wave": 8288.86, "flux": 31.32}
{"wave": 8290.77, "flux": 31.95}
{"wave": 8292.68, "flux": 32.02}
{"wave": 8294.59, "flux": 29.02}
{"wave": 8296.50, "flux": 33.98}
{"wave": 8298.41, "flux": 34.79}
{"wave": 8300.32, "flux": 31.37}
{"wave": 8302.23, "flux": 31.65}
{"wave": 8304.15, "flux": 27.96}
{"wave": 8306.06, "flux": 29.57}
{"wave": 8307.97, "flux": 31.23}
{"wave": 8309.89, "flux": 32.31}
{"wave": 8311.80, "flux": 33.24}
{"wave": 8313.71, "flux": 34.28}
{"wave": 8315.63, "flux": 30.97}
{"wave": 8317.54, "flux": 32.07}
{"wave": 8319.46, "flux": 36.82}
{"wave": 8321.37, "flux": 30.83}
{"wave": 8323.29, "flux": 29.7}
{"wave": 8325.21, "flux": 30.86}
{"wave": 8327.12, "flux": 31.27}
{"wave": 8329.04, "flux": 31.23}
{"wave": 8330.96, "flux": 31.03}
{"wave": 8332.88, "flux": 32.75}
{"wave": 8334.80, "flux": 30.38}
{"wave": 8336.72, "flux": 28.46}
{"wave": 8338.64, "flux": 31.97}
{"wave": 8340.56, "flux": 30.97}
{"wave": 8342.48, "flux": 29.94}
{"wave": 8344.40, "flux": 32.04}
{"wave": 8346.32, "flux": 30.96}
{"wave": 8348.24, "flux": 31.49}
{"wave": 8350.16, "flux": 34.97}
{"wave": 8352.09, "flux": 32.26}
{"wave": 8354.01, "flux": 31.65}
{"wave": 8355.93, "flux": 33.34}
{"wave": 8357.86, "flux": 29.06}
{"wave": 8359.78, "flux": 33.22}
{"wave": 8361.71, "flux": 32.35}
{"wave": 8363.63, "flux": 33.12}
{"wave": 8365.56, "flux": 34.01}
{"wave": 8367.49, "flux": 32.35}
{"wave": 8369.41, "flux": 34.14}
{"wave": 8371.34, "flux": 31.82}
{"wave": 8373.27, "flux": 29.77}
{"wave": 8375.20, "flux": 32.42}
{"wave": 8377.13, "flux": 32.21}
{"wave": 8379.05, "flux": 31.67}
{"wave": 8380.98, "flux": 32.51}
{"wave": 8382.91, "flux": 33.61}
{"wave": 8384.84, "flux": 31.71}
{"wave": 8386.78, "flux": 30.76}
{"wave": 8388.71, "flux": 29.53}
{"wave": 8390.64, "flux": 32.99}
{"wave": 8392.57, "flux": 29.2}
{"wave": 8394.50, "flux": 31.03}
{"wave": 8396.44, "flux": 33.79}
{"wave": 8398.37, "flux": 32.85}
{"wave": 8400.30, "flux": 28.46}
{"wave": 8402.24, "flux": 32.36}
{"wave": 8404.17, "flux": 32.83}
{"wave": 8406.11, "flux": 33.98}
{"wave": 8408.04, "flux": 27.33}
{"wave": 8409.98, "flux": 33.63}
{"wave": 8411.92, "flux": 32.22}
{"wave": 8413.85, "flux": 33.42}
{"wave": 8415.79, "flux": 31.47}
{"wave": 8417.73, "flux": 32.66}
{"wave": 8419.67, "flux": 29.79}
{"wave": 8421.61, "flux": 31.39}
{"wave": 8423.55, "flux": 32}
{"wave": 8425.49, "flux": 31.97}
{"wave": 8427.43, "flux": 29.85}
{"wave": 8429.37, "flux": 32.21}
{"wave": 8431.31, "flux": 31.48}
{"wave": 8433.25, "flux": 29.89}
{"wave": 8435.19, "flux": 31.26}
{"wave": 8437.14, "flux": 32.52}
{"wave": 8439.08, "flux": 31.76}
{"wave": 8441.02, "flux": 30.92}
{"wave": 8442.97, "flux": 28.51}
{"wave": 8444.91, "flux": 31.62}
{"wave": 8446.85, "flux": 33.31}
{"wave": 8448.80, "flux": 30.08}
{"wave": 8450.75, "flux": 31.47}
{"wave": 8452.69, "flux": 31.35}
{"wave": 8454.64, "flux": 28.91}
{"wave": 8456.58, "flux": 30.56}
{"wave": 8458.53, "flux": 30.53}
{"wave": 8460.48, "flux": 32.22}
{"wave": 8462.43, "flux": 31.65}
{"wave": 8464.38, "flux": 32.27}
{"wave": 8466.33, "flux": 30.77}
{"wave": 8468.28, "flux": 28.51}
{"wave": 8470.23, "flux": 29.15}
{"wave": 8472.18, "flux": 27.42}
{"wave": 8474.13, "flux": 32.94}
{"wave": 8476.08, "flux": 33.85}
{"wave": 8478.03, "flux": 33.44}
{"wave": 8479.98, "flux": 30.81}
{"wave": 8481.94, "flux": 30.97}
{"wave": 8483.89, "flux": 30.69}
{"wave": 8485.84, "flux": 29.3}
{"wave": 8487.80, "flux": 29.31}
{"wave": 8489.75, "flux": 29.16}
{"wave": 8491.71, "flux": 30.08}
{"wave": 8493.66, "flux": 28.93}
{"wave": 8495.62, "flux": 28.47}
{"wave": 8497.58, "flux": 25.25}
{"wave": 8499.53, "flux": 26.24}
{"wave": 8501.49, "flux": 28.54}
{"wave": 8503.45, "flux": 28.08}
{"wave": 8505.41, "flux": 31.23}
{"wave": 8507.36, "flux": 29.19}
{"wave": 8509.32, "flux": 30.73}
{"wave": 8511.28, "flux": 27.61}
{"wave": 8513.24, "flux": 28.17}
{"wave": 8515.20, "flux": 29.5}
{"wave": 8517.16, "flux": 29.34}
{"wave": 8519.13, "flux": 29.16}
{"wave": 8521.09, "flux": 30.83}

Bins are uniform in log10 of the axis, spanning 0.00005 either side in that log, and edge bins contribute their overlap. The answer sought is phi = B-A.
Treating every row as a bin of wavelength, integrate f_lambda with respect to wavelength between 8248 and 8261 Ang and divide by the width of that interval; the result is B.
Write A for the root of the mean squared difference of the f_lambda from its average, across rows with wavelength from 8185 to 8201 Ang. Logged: 31.7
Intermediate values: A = 1.62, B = 33.3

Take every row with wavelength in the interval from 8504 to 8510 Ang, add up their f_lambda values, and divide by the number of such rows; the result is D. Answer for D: 30.4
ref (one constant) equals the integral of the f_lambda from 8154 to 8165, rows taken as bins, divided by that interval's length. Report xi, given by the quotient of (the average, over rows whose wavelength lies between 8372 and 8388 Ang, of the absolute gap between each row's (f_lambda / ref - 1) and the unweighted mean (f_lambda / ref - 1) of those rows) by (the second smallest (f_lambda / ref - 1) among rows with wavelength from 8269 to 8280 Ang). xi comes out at 0.4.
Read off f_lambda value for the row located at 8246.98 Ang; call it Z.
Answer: 34.6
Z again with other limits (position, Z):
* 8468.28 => 28.51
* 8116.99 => 36.05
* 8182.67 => 28.79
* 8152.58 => 33.66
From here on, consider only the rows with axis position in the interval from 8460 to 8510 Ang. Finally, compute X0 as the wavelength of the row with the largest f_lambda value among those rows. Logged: 8476.08 Ang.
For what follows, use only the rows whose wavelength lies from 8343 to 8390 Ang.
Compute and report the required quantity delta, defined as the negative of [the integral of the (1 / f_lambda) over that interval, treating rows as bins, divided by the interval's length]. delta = -0.0312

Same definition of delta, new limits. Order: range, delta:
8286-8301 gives -0.0313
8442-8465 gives -0.0323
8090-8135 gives -0.0300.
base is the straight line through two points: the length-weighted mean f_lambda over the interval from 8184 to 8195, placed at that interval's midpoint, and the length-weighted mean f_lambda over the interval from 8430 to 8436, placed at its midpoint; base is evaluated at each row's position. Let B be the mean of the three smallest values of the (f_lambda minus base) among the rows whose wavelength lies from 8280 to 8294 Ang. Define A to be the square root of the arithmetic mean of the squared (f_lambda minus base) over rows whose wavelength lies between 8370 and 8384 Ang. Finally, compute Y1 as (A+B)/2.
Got -0.5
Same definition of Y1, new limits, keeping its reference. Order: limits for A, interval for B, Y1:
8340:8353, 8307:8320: 0.2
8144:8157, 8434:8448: 0.9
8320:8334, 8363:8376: 0.5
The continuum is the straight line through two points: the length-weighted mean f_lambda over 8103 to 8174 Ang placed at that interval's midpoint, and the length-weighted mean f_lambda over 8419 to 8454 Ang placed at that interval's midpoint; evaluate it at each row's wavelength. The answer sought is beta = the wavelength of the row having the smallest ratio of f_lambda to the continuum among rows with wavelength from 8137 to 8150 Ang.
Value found 8145.07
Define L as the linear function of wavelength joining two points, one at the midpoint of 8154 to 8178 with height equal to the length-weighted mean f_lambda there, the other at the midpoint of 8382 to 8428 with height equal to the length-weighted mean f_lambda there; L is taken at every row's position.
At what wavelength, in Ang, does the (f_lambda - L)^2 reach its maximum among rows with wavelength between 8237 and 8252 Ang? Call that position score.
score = 8241.29 Ang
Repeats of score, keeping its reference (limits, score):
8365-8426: 8408.04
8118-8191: 8124.47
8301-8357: 8319.46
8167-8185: 8182.67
